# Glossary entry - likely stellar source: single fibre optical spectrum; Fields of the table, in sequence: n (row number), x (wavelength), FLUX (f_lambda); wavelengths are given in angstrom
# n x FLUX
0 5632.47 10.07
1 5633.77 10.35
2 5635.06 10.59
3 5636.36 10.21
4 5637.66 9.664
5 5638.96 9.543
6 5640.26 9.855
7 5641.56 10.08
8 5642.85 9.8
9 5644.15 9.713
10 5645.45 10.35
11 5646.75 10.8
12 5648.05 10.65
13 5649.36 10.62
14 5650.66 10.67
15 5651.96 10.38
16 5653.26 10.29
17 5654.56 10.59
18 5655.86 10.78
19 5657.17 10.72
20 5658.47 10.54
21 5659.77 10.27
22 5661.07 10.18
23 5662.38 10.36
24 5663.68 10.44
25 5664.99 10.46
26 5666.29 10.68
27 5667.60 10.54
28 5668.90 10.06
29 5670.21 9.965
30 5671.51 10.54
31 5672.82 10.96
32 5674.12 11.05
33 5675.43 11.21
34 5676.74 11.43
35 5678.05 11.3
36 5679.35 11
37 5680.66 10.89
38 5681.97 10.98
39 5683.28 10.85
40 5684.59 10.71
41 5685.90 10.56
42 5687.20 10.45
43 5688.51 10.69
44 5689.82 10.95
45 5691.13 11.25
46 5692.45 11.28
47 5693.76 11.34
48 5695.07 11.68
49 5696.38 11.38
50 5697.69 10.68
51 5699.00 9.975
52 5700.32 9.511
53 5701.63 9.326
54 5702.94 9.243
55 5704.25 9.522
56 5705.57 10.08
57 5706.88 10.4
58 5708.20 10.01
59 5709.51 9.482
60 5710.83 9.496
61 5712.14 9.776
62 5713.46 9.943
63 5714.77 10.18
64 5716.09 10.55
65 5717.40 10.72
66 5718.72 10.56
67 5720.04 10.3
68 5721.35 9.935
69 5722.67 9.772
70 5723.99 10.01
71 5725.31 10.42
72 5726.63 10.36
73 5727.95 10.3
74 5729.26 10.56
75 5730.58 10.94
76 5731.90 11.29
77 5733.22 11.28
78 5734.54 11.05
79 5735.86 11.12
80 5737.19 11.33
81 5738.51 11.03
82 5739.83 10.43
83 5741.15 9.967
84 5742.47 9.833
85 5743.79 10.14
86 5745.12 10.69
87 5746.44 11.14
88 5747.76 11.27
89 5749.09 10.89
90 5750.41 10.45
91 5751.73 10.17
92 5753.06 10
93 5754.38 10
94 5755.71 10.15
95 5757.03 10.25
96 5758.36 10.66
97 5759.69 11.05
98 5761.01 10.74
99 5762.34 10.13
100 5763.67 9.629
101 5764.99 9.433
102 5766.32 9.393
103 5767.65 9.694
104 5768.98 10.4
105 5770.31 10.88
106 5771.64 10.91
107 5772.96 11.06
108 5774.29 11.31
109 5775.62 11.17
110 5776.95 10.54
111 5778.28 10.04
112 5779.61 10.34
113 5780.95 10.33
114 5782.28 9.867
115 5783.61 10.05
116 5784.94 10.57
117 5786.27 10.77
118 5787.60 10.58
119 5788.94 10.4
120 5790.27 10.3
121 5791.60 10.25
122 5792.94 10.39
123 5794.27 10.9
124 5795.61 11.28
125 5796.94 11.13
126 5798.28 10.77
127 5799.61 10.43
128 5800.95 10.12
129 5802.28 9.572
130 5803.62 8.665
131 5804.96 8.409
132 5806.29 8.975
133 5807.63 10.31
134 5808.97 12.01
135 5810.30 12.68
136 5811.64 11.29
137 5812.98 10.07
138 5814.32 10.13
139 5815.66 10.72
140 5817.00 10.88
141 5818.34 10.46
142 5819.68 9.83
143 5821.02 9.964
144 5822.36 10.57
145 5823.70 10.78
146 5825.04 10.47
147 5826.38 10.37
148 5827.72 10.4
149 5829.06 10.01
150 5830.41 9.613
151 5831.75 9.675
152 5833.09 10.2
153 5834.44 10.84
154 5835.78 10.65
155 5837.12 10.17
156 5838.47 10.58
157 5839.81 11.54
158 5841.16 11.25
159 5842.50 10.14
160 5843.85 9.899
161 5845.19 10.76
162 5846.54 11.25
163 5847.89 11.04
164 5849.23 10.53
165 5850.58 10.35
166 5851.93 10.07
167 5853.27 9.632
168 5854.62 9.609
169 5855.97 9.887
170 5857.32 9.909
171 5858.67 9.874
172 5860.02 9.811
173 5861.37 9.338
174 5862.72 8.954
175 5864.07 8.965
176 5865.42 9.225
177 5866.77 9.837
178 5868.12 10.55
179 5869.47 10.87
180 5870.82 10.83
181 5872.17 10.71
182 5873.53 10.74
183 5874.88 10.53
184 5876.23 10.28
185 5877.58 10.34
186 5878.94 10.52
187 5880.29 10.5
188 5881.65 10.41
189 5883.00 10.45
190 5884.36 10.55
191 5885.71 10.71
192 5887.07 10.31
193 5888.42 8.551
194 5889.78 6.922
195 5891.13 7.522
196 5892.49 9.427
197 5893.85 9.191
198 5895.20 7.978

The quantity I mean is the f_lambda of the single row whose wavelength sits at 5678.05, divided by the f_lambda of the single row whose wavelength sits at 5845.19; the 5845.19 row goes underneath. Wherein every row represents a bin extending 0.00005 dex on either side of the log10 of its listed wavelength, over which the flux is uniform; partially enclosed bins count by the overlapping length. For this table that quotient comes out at 1.05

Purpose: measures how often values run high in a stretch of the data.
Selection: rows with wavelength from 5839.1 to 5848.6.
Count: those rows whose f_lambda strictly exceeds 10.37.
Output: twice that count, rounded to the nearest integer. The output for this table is 10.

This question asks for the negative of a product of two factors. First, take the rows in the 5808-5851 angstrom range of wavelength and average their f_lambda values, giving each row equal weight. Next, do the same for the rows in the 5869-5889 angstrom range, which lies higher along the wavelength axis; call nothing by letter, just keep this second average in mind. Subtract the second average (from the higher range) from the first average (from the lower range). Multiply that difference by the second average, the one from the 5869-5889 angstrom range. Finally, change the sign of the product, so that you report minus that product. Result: -2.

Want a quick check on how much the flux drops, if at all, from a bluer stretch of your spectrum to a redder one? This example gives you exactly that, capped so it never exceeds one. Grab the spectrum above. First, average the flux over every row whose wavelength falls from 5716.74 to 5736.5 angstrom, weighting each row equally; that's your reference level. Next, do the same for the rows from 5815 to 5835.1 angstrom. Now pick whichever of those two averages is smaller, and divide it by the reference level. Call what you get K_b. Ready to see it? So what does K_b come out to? 0.98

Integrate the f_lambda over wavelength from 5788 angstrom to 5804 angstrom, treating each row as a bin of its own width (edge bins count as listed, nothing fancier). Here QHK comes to 166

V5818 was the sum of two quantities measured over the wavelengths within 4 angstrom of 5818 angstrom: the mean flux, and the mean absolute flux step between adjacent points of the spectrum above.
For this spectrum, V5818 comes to 10.7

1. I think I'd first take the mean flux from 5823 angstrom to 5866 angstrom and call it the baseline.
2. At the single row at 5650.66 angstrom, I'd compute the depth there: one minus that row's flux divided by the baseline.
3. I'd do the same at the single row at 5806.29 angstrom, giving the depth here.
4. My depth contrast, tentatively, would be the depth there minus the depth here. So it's -0.17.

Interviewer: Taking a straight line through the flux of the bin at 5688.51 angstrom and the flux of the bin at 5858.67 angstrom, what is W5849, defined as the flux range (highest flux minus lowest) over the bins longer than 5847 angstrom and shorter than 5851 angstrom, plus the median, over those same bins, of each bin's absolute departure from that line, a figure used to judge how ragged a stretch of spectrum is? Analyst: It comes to 1.3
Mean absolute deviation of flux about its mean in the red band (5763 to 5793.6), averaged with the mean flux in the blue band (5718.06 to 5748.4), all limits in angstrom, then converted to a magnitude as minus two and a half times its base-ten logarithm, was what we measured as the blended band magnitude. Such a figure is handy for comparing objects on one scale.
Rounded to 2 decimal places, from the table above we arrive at -1.85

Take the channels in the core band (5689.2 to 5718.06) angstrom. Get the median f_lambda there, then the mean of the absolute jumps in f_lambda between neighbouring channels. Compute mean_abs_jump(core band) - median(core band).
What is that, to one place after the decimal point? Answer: -9.8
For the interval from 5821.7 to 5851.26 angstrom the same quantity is -10.1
